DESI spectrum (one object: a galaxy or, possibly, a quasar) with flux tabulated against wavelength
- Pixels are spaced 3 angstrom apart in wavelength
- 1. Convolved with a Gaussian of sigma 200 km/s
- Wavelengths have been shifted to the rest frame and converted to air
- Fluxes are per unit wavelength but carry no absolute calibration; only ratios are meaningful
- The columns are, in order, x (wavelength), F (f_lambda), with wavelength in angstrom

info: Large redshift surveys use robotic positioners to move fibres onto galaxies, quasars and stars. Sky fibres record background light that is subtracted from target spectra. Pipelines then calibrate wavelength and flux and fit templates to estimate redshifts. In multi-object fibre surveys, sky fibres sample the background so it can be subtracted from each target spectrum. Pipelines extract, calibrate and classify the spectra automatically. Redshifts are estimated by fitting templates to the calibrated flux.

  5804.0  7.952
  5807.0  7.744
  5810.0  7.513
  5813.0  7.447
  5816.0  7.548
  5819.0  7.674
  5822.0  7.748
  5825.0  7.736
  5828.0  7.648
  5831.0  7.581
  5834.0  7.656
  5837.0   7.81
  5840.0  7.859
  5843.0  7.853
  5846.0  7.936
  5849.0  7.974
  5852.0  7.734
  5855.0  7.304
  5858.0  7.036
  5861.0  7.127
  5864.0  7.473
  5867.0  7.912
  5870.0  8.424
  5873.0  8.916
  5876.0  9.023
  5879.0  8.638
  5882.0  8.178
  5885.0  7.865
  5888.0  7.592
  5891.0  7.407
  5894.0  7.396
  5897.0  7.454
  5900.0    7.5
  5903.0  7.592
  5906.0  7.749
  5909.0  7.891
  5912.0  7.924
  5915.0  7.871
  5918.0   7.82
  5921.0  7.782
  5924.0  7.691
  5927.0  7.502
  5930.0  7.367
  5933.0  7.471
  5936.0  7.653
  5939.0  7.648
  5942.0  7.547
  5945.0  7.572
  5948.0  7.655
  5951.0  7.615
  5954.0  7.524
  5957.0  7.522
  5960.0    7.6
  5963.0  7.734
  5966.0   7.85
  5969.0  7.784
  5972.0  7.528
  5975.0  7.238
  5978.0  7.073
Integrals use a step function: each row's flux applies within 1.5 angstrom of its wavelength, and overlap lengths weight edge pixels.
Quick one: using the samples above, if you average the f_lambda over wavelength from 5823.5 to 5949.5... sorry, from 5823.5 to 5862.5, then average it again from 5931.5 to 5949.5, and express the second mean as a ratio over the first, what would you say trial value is 0.994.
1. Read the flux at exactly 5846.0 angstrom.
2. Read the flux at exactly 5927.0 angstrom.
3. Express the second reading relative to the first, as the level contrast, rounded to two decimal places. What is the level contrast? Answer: 0.95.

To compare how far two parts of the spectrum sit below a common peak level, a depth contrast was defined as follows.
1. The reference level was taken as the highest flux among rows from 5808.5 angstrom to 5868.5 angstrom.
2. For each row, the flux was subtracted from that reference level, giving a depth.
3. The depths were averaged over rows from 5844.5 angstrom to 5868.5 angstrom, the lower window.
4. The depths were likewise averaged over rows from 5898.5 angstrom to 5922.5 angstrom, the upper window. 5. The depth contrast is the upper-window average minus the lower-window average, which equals -0.20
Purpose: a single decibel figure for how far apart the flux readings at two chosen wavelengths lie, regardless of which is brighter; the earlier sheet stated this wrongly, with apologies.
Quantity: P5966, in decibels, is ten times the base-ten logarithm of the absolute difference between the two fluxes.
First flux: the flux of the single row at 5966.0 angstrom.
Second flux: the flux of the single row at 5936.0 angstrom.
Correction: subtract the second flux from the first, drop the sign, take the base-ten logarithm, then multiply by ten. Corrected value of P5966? -7.1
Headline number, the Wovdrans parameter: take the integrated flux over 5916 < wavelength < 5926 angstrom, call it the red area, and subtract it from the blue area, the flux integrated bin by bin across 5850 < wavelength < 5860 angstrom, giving -4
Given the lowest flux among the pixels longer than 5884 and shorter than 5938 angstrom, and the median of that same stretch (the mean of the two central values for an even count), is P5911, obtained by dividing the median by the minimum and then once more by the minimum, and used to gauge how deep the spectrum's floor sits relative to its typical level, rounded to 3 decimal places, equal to 0.140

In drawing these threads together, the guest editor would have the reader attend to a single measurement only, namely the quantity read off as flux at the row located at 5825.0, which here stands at 7.736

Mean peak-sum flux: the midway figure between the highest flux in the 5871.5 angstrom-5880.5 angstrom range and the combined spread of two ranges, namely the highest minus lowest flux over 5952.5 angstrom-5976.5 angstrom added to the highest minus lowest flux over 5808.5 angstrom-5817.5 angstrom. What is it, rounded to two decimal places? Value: 4.87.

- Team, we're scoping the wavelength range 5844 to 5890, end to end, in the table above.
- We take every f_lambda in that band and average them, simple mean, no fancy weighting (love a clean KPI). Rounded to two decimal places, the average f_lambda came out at 7.94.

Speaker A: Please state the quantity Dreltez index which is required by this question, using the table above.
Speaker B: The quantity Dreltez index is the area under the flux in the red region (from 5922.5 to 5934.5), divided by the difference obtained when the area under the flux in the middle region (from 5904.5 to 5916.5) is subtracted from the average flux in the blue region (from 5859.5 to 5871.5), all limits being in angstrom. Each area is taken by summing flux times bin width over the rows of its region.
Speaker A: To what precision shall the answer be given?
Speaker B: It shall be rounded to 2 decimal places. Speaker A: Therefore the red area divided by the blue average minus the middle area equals -1.04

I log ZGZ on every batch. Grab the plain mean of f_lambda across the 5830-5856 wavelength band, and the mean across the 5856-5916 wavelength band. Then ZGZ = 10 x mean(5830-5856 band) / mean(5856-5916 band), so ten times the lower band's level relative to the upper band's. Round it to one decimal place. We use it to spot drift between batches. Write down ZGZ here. 9.9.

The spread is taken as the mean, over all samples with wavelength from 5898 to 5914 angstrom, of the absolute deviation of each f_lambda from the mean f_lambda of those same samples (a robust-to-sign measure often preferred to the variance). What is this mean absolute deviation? 0.15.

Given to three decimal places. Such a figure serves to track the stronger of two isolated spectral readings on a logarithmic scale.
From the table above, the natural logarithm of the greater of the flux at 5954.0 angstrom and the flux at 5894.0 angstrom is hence 2.018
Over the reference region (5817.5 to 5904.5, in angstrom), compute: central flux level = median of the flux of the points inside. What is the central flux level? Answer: 7.73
